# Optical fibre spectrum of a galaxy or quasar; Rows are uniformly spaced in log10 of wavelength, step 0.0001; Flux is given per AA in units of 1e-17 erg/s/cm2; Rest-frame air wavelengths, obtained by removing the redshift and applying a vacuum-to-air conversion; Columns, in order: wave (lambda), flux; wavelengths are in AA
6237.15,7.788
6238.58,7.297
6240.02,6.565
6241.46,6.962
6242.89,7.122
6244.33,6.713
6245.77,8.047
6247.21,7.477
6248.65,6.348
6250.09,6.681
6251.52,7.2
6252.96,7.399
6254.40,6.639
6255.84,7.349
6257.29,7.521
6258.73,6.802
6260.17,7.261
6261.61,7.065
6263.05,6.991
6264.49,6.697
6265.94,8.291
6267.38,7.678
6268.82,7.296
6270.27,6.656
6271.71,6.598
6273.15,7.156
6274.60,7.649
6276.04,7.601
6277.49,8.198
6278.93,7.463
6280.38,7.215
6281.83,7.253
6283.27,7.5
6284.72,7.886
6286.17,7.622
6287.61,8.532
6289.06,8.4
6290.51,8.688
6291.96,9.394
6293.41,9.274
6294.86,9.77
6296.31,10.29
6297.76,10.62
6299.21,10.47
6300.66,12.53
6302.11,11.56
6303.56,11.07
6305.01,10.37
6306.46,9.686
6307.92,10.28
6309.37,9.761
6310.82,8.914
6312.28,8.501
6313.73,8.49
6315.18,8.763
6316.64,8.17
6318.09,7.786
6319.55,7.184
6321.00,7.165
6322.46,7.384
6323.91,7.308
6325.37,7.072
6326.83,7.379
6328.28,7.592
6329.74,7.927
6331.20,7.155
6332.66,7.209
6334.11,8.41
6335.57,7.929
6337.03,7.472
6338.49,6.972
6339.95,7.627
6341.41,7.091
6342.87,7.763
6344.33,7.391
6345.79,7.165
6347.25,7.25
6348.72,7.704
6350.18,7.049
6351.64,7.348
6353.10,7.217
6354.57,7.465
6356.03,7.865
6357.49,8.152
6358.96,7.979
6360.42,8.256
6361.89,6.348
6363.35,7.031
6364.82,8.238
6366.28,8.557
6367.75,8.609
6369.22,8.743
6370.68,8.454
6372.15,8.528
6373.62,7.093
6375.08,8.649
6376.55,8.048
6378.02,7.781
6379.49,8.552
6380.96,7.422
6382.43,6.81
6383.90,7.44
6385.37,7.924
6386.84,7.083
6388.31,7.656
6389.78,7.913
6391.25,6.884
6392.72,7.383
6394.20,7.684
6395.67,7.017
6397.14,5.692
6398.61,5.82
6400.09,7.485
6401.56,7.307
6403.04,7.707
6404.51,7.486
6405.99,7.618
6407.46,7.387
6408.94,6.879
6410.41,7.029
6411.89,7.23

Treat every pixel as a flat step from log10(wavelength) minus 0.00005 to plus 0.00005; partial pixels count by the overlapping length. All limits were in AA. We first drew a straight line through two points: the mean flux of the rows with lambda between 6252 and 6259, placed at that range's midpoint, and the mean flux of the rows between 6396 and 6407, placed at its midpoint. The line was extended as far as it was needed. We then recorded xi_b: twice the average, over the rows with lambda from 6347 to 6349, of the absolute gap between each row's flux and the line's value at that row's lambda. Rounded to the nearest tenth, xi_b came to 0.8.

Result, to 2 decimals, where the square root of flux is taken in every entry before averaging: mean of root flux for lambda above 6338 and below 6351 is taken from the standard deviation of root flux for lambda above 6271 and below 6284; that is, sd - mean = -2.63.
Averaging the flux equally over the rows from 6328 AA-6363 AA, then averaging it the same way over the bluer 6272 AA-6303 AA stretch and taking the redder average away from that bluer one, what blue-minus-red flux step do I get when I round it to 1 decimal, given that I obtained 1.3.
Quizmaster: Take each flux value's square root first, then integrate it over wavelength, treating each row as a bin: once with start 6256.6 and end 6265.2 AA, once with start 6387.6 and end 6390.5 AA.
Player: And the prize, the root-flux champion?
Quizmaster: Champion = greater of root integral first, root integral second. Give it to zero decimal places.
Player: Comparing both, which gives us 23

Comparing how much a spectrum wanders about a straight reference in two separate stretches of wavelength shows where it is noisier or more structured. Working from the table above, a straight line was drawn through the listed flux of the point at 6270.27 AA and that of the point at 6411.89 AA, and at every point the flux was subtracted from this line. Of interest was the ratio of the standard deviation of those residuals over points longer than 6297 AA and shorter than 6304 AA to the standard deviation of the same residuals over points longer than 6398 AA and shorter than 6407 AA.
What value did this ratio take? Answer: 1.2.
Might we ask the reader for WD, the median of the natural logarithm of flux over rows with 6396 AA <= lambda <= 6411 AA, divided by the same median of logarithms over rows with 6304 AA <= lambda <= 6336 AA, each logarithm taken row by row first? 0.96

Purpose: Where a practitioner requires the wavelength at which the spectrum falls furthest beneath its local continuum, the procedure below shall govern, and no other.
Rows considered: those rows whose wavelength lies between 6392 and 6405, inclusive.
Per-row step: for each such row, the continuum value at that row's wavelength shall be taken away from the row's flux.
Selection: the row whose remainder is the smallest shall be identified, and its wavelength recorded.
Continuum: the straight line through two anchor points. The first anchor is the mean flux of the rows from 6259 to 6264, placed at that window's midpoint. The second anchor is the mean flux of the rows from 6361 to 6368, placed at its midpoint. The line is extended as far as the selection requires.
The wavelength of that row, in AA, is 6397.14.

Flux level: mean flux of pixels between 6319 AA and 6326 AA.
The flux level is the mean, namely 7.2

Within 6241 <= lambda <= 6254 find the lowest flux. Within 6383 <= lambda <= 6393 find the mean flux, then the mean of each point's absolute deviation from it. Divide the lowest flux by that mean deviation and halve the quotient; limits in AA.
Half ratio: 10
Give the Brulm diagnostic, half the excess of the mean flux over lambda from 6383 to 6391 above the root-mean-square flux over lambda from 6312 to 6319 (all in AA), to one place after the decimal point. -0.4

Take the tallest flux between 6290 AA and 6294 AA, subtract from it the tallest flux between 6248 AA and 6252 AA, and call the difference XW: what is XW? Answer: 2.2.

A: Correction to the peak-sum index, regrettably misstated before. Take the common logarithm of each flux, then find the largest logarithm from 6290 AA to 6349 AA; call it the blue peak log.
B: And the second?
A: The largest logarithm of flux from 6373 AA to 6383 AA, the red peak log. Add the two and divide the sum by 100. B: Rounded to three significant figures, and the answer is 0.0203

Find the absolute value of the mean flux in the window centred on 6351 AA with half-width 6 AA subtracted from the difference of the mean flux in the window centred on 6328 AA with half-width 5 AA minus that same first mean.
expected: 7.4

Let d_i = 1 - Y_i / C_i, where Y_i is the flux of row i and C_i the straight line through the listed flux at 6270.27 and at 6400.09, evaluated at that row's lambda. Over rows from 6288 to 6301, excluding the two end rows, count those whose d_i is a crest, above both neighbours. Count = 2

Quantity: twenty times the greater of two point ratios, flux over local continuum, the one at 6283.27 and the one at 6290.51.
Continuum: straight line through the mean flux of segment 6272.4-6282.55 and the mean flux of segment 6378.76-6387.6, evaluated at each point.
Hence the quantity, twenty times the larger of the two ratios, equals 23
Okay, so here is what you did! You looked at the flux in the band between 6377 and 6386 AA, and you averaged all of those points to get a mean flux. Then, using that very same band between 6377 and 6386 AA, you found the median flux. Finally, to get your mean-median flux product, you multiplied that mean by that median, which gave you 58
